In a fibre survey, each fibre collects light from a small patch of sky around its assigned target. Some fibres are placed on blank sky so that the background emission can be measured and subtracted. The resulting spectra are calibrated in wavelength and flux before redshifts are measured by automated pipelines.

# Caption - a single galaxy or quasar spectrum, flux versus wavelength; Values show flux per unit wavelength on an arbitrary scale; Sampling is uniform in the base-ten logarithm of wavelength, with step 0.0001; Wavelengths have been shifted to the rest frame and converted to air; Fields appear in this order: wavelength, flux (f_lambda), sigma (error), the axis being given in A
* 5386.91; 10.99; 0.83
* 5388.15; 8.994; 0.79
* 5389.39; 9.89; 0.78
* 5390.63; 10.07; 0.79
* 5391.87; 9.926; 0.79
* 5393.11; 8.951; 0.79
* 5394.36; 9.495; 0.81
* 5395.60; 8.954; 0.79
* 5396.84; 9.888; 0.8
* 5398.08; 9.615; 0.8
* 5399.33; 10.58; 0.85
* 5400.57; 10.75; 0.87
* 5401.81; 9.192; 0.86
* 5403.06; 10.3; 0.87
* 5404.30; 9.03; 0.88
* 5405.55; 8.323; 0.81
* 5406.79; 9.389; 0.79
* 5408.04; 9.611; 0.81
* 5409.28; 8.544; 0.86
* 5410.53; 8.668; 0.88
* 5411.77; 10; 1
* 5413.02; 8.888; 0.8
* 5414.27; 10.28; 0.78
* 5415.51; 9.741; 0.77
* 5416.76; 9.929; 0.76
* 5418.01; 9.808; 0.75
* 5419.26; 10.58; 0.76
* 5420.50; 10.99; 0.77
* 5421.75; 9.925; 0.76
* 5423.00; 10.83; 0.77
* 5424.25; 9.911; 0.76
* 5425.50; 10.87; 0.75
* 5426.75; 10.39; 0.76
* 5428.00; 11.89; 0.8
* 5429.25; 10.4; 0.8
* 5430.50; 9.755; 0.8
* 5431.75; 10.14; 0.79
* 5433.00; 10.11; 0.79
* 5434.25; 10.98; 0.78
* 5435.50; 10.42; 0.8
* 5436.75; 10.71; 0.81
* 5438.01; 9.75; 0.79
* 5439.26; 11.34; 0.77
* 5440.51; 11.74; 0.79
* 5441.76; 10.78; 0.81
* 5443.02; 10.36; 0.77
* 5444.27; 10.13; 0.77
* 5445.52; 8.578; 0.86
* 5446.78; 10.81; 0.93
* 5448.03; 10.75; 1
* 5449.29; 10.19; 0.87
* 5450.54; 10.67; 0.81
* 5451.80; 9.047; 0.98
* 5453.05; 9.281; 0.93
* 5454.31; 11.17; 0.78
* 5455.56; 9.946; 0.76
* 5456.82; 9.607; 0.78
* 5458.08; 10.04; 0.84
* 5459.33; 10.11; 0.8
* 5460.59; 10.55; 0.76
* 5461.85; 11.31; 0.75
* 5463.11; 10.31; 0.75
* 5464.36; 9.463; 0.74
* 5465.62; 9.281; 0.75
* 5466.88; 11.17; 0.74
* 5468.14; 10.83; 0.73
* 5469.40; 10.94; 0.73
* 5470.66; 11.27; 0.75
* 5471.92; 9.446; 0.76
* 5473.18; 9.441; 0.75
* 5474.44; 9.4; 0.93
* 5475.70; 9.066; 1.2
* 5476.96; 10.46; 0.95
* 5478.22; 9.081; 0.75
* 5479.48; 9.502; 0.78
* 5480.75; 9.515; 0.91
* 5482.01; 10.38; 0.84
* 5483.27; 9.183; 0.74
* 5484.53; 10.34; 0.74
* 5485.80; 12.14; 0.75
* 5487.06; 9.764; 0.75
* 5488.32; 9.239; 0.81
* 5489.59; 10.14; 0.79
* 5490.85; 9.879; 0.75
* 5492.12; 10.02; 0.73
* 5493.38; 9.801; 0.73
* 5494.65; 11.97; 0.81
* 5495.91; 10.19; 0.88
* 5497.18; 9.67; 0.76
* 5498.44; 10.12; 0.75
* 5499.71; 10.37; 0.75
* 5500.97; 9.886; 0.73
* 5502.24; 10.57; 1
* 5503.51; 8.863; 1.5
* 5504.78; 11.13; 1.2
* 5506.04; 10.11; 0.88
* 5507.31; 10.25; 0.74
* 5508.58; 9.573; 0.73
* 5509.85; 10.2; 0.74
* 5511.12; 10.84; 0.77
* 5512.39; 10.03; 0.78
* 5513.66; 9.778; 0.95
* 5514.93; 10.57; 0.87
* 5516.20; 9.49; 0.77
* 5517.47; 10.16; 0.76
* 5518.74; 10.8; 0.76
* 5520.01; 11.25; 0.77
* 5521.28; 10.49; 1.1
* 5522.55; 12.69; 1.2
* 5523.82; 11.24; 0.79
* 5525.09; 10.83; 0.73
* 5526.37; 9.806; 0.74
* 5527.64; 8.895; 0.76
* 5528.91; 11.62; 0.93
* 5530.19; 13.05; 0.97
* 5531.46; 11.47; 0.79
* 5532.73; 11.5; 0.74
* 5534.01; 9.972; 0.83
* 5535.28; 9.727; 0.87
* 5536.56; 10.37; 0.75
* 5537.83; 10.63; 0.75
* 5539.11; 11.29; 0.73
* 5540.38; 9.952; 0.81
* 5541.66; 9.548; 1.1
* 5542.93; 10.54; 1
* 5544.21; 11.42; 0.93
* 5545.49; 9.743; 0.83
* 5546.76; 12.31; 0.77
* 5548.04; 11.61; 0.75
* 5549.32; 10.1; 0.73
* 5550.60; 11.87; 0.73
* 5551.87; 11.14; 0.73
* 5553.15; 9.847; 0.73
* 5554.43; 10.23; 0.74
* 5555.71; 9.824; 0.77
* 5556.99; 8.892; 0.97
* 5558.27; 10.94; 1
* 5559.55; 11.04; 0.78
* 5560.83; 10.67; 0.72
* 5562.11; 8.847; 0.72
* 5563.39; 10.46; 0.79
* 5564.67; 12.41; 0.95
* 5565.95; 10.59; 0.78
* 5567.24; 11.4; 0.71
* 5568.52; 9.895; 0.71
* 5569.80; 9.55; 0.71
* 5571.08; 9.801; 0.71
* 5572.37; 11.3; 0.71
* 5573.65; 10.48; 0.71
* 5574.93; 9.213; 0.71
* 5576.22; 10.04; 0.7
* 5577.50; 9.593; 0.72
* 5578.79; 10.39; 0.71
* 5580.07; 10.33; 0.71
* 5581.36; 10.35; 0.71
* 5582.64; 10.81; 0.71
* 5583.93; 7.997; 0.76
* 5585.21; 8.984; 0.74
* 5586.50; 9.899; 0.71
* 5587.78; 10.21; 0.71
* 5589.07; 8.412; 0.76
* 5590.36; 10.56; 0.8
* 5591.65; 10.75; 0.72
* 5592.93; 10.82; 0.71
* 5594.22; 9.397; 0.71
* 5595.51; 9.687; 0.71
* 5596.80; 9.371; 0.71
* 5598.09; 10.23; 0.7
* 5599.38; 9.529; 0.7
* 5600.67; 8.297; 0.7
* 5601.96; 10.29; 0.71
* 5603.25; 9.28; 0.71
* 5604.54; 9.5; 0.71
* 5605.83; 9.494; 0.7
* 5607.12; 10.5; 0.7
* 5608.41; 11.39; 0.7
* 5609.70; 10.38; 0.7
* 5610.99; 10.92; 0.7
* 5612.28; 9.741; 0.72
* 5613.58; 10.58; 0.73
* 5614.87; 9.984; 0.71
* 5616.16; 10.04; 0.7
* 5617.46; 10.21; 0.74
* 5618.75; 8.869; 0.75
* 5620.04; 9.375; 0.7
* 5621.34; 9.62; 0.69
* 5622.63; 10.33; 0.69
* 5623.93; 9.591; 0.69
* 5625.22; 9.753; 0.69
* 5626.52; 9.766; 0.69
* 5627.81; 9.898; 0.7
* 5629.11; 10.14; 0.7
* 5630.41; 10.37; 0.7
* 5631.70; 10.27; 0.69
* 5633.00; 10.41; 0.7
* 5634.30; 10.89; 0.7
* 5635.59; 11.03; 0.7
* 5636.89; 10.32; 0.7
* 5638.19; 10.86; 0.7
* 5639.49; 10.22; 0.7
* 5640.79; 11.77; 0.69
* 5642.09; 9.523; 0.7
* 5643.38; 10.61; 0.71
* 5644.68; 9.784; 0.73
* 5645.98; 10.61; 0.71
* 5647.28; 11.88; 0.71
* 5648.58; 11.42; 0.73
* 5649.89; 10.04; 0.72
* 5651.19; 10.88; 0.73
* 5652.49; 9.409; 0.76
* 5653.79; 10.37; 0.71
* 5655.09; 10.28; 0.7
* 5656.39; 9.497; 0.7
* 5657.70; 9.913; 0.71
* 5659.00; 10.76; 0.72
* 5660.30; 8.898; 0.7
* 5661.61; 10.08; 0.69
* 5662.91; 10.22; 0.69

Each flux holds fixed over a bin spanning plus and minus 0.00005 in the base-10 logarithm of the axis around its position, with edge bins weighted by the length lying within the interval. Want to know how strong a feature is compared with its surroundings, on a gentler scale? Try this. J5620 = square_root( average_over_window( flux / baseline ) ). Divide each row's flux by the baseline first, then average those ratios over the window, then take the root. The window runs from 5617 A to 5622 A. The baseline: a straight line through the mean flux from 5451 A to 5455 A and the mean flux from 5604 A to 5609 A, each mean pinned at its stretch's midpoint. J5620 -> 0.963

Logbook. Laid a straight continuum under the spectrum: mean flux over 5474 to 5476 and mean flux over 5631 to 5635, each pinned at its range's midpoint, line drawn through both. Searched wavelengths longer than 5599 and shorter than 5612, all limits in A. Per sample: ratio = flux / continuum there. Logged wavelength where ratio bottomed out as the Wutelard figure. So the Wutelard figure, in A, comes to 5600.67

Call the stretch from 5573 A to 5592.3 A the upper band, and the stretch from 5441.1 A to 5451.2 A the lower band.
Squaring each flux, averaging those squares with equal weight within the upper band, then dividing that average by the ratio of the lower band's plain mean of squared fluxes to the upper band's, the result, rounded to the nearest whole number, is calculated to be 91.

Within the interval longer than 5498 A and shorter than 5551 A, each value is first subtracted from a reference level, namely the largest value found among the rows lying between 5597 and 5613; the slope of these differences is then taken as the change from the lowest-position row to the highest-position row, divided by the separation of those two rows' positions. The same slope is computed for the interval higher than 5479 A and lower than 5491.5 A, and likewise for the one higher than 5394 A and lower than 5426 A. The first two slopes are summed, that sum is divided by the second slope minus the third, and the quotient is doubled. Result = -12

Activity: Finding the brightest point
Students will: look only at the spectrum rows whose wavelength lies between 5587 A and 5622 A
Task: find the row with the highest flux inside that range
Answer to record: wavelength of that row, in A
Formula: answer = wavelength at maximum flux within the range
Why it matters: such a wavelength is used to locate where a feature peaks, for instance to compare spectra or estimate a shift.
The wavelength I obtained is 5608.41 A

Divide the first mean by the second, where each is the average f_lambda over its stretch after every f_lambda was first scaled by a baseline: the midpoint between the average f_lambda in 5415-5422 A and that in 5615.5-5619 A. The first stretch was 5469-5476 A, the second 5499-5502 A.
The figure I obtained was 0.98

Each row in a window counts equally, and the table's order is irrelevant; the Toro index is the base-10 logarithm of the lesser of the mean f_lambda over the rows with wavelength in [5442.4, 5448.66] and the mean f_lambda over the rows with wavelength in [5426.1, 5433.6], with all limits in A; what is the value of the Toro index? 1.01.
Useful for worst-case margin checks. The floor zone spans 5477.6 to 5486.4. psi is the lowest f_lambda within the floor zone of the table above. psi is 9.081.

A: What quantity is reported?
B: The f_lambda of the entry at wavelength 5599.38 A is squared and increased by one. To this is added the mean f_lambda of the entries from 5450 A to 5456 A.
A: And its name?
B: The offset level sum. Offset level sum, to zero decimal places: 102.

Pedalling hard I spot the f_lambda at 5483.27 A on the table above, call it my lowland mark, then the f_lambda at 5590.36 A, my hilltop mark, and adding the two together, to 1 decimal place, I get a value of 19.7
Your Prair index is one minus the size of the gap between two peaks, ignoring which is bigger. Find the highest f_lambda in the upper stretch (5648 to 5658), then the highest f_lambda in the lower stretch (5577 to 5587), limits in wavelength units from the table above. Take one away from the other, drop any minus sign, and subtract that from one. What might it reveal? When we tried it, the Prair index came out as 0.4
